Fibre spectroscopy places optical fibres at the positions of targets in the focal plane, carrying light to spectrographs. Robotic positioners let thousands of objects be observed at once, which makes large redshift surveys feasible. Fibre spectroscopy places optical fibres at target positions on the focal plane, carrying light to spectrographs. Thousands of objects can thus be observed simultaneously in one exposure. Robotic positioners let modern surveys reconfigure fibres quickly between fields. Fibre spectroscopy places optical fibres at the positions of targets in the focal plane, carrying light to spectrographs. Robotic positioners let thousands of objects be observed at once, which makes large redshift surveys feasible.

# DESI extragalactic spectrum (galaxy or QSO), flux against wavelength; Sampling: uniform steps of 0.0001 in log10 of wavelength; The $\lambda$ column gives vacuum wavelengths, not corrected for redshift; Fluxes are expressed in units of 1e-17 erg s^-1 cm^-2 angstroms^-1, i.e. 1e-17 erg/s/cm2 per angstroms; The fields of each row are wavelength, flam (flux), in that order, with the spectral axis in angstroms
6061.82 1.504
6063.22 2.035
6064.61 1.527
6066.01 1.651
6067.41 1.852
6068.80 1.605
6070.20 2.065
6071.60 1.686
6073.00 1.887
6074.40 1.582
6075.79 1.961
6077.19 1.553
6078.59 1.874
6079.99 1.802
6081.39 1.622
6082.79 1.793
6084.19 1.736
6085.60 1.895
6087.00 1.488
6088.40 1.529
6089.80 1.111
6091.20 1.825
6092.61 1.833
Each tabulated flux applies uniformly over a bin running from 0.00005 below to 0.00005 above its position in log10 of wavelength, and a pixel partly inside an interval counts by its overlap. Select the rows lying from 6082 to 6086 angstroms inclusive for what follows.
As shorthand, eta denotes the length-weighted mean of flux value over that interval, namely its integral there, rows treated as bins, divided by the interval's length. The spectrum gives 1.79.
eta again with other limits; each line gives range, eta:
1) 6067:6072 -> 1.81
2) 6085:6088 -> 1.67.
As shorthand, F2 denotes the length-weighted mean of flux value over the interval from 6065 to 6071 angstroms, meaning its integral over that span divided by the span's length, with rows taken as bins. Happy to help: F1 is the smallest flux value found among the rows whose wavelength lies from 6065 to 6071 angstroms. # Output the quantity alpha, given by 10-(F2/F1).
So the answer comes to 8.893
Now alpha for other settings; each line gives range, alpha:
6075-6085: 8.865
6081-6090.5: 8.564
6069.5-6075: 8.858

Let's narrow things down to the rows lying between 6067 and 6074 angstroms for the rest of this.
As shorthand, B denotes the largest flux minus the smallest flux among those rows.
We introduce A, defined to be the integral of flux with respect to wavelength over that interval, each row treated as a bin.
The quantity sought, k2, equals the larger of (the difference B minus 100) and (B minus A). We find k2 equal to -12.2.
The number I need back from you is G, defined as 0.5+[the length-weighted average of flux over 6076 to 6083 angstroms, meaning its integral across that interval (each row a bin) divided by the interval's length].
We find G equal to 2.24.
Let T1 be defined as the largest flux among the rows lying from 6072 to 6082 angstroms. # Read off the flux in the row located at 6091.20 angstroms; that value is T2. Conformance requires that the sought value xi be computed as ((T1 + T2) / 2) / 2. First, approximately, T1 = 1.961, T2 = 1.825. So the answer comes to 0.95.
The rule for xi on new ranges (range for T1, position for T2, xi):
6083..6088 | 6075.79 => 0.96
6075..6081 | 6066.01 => 0.90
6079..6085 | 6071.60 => 0.87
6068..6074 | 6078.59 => 0.98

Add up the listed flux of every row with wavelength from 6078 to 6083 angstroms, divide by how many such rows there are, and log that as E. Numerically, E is 1.773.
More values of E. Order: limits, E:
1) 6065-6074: 1.791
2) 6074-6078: 1.699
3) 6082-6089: 1.688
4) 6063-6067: 1.738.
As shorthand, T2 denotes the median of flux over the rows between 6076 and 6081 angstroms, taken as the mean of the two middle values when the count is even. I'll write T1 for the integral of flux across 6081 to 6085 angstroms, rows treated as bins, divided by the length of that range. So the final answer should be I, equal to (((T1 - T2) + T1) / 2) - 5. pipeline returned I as -4.18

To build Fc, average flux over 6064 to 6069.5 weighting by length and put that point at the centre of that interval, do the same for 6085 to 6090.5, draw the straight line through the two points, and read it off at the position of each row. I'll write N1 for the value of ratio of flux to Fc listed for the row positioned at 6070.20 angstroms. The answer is 1.26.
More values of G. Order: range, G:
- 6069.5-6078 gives 2.29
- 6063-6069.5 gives 2.21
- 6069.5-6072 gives 2.40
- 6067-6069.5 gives 2.22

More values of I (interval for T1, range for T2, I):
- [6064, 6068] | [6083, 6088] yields -4.20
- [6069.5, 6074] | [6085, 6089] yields -3.91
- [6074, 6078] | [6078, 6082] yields -4.19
